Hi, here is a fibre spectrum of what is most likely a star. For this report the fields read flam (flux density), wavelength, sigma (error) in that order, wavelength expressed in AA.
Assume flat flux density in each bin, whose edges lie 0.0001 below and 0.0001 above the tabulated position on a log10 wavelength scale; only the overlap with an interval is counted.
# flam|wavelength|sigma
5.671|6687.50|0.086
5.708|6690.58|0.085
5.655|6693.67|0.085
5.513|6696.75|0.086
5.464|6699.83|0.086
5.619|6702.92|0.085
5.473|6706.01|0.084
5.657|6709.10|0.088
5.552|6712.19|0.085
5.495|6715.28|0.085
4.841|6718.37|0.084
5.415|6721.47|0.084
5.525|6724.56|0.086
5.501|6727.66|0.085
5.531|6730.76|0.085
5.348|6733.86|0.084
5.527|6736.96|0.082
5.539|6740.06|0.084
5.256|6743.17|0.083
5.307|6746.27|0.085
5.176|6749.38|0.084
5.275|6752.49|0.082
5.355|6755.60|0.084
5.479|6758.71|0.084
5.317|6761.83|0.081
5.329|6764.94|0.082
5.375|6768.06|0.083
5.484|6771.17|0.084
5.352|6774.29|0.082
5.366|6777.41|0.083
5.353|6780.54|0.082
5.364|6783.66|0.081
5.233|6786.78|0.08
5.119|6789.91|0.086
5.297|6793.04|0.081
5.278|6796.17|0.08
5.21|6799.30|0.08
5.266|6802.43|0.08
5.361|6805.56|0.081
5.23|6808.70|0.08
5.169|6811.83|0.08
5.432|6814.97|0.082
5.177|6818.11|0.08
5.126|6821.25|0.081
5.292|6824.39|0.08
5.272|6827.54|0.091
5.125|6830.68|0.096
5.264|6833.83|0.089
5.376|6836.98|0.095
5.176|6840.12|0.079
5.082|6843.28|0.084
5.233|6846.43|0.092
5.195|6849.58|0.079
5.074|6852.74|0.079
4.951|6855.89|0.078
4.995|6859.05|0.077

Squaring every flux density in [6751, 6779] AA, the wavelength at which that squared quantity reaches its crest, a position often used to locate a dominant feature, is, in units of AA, 6771.17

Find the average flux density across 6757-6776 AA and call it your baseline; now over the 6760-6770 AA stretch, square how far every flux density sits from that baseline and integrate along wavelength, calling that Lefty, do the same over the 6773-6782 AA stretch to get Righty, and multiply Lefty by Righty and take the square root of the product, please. 0.02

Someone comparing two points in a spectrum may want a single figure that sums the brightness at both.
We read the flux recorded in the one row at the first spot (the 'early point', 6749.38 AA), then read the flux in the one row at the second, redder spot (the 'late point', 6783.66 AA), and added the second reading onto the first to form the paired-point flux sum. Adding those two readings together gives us 10.5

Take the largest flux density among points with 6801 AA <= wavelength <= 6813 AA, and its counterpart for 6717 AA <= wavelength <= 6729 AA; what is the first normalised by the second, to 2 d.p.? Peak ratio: 0.97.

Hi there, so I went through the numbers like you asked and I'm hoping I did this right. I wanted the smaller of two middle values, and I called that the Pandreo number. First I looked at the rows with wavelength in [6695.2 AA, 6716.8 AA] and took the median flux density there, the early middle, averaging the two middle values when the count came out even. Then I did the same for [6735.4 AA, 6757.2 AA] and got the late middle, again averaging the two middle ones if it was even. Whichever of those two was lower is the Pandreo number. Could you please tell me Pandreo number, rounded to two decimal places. 5.31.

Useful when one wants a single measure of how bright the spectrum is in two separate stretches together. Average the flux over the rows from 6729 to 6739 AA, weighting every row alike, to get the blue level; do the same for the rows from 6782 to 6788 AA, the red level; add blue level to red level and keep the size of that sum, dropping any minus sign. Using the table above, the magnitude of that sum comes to 10.8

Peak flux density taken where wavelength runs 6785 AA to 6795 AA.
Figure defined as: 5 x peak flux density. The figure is 26.5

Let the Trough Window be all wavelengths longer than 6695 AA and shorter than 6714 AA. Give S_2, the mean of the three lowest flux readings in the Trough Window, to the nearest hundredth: 5.48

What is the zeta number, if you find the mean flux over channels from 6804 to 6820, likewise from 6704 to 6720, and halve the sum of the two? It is 5.339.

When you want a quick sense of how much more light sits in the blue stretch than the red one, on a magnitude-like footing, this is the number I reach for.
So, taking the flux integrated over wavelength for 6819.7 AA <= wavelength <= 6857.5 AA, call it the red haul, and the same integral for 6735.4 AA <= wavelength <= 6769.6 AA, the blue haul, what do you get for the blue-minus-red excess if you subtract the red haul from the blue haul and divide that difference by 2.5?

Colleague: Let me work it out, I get -5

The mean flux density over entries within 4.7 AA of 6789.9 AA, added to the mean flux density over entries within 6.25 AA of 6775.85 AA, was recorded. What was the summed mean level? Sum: 10.6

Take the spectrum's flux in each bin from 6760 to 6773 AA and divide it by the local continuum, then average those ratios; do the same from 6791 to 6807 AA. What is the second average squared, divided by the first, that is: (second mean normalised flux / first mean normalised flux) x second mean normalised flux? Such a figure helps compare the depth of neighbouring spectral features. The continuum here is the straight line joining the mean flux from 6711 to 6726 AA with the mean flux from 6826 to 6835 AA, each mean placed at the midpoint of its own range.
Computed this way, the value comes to 0.99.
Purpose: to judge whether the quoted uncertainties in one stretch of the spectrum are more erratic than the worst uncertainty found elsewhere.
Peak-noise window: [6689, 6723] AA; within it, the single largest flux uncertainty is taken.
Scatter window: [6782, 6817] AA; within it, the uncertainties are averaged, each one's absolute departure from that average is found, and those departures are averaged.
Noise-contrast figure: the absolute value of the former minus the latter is 0.0869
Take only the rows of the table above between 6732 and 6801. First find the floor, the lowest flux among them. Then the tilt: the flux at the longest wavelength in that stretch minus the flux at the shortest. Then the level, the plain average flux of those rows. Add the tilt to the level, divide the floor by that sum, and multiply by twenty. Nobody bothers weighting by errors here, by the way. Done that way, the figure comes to 19.7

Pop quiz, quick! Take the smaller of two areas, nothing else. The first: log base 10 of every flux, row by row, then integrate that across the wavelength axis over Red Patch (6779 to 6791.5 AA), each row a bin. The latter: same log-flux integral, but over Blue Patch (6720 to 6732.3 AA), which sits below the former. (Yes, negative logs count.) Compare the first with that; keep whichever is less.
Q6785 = 9.02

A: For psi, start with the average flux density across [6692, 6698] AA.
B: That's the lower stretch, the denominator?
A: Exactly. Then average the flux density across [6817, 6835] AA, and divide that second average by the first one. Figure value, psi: 0.93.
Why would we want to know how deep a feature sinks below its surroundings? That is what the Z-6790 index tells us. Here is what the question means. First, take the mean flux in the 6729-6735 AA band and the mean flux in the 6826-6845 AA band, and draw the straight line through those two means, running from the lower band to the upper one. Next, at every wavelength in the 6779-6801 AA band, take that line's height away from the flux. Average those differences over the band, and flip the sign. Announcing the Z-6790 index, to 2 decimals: 0.05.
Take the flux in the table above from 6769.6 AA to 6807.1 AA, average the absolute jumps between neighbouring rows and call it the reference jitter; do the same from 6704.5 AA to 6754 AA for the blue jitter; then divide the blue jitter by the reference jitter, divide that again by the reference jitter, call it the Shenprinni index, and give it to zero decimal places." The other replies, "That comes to 31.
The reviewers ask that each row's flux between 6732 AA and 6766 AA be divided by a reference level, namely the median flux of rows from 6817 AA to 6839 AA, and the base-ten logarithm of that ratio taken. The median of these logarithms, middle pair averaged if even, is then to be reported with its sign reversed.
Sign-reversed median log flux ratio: -0.005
